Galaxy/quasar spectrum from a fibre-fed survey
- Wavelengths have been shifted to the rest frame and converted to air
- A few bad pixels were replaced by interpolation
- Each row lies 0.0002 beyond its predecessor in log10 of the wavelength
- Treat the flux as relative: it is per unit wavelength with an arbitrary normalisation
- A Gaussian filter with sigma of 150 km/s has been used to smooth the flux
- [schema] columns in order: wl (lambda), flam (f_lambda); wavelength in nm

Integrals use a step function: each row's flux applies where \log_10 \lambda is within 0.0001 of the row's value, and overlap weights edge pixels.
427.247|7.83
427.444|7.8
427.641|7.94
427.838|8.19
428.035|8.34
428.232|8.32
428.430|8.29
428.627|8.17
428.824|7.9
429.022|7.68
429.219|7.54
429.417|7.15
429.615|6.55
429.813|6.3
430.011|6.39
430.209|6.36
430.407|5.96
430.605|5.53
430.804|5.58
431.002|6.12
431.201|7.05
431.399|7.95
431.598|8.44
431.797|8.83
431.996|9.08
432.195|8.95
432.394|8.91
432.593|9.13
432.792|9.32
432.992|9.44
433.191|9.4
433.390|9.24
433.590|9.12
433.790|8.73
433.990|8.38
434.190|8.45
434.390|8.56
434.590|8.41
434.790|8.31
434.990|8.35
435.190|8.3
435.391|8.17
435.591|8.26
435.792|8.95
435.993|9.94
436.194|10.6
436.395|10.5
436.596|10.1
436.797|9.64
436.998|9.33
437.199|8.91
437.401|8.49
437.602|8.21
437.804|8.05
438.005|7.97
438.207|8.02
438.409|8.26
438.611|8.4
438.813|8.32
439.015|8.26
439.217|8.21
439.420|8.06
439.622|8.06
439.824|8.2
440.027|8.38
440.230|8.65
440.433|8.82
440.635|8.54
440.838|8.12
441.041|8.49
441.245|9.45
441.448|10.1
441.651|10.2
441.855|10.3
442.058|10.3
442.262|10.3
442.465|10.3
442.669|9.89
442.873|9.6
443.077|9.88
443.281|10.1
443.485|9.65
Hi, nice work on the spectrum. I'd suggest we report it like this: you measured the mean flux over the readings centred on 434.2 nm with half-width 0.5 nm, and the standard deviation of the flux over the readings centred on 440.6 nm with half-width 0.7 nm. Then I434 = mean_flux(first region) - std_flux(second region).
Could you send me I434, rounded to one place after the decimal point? 8.1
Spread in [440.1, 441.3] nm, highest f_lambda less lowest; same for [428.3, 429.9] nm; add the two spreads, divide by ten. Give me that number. 0.33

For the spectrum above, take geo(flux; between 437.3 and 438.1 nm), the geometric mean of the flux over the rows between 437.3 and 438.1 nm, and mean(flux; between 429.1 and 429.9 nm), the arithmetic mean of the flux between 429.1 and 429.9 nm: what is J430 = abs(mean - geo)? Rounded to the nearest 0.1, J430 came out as 1.3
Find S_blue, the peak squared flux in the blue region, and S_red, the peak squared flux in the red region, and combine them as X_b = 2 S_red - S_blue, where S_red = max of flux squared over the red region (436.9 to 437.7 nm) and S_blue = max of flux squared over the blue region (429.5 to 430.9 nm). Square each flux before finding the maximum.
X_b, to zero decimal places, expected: 131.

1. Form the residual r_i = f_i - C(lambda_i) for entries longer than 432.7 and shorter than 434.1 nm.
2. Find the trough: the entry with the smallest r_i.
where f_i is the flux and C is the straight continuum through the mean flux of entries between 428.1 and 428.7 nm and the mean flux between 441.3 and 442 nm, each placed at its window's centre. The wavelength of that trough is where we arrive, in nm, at 433.990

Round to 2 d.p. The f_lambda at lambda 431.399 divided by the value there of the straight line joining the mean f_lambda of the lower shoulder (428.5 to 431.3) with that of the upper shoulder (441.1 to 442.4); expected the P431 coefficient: 1.11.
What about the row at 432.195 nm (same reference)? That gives 1.21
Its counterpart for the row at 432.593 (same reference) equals 1.22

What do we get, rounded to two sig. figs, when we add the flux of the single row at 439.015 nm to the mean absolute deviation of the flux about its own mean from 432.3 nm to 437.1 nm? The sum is 8.8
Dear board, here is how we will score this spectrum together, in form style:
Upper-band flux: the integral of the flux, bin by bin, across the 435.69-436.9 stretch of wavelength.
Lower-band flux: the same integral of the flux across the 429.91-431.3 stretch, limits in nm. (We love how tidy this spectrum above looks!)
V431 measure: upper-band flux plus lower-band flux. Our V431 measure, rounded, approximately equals 21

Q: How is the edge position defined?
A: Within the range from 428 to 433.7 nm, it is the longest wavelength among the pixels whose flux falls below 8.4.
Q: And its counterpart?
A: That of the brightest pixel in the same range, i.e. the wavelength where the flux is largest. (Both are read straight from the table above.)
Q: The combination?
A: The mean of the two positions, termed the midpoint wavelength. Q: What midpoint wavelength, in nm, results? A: 432.20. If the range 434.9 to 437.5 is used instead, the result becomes 435.89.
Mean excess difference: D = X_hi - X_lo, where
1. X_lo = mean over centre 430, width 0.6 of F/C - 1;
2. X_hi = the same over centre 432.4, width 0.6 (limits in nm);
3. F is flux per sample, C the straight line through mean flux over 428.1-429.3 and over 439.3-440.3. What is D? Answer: 0.322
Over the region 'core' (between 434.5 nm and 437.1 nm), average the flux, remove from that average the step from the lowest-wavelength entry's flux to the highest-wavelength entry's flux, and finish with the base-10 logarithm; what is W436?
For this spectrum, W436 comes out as 0.92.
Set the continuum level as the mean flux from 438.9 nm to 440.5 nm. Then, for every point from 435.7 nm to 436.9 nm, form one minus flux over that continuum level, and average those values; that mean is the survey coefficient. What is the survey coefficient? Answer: -0.20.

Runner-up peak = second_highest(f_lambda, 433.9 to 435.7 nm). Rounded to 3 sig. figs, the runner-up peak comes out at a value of 8.45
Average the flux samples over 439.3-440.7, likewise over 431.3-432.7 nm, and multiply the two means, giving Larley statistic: 73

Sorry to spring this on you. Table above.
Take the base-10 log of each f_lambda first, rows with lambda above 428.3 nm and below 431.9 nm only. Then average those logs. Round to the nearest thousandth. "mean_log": 0.847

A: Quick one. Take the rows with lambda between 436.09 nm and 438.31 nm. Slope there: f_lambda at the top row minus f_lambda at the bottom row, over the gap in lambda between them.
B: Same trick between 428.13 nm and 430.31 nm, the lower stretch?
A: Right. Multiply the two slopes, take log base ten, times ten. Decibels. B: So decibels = 1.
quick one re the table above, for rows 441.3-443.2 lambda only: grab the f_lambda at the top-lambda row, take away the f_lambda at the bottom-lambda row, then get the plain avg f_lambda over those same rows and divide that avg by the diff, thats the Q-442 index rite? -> -46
